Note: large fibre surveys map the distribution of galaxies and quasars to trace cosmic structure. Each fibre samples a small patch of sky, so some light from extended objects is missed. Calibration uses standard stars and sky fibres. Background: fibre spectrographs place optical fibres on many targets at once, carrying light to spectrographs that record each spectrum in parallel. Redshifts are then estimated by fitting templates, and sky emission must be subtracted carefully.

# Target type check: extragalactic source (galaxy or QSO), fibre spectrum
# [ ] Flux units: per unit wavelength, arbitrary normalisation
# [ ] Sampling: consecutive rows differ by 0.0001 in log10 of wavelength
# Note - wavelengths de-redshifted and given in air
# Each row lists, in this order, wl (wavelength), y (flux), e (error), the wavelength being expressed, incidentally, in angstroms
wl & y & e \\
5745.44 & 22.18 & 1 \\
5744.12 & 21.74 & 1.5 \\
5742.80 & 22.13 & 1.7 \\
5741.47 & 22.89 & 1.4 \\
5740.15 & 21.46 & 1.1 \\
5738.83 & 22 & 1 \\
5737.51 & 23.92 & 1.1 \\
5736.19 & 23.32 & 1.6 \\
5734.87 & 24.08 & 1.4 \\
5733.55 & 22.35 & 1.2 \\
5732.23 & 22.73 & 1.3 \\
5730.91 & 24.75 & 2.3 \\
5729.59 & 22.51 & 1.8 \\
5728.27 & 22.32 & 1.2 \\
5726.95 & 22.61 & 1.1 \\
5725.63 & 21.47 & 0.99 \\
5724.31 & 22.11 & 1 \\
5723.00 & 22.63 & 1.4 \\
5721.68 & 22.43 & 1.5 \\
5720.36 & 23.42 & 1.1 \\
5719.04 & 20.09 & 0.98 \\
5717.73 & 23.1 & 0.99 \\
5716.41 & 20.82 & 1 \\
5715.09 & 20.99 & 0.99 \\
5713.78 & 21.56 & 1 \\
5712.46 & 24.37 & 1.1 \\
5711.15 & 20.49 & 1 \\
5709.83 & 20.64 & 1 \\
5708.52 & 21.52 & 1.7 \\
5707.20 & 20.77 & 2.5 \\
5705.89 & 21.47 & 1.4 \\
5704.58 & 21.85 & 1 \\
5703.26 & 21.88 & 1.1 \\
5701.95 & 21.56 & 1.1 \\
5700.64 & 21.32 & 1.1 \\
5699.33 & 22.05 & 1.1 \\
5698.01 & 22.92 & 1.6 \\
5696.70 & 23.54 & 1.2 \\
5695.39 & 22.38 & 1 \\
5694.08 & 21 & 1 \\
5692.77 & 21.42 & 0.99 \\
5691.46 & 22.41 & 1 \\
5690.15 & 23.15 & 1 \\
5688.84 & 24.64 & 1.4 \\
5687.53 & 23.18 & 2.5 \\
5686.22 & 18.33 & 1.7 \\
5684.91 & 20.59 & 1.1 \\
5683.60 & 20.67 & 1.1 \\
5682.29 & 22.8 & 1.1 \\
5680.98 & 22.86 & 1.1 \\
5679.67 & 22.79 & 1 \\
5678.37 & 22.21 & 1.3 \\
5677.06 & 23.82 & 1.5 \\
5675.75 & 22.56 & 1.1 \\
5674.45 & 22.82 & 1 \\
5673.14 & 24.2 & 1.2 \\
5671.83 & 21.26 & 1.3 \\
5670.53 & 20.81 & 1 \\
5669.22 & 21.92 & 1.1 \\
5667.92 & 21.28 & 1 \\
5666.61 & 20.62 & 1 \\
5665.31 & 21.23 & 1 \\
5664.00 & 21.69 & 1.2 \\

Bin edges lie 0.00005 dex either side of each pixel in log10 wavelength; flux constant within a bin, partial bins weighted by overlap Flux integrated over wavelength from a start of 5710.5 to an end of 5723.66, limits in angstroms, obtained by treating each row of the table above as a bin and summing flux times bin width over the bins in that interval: 289.5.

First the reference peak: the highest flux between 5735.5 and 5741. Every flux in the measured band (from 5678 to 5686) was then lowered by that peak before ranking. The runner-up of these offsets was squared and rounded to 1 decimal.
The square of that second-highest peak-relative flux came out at 1.3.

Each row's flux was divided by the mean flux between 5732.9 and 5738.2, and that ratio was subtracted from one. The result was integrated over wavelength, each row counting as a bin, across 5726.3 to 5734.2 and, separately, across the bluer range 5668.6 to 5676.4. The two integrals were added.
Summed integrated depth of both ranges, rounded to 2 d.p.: 0.57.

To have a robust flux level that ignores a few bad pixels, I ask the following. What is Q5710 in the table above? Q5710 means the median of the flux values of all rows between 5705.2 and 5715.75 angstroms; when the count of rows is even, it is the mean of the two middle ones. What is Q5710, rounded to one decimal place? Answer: 21.2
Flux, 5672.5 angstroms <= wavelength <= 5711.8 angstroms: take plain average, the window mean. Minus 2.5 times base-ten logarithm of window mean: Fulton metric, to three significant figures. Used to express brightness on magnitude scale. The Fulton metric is -3.36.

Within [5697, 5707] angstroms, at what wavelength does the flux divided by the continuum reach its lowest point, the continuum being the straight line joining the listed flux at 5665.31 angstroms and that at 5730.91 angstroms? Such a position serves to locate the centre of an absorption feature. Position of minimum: 5705.89 angstroms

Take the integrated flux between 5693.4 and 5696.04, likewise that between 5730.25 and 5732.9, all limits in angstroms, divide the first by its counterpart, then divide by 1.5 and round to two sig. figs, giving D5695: 0.61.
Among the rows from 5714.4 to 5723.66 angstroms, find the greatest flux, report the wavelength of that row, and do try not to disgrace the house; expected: 5720.36 angstroms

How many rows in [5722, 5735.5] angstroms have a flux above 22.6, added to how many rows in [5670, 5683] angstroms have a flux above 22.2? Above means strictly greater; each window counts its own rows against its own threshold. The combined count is 13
